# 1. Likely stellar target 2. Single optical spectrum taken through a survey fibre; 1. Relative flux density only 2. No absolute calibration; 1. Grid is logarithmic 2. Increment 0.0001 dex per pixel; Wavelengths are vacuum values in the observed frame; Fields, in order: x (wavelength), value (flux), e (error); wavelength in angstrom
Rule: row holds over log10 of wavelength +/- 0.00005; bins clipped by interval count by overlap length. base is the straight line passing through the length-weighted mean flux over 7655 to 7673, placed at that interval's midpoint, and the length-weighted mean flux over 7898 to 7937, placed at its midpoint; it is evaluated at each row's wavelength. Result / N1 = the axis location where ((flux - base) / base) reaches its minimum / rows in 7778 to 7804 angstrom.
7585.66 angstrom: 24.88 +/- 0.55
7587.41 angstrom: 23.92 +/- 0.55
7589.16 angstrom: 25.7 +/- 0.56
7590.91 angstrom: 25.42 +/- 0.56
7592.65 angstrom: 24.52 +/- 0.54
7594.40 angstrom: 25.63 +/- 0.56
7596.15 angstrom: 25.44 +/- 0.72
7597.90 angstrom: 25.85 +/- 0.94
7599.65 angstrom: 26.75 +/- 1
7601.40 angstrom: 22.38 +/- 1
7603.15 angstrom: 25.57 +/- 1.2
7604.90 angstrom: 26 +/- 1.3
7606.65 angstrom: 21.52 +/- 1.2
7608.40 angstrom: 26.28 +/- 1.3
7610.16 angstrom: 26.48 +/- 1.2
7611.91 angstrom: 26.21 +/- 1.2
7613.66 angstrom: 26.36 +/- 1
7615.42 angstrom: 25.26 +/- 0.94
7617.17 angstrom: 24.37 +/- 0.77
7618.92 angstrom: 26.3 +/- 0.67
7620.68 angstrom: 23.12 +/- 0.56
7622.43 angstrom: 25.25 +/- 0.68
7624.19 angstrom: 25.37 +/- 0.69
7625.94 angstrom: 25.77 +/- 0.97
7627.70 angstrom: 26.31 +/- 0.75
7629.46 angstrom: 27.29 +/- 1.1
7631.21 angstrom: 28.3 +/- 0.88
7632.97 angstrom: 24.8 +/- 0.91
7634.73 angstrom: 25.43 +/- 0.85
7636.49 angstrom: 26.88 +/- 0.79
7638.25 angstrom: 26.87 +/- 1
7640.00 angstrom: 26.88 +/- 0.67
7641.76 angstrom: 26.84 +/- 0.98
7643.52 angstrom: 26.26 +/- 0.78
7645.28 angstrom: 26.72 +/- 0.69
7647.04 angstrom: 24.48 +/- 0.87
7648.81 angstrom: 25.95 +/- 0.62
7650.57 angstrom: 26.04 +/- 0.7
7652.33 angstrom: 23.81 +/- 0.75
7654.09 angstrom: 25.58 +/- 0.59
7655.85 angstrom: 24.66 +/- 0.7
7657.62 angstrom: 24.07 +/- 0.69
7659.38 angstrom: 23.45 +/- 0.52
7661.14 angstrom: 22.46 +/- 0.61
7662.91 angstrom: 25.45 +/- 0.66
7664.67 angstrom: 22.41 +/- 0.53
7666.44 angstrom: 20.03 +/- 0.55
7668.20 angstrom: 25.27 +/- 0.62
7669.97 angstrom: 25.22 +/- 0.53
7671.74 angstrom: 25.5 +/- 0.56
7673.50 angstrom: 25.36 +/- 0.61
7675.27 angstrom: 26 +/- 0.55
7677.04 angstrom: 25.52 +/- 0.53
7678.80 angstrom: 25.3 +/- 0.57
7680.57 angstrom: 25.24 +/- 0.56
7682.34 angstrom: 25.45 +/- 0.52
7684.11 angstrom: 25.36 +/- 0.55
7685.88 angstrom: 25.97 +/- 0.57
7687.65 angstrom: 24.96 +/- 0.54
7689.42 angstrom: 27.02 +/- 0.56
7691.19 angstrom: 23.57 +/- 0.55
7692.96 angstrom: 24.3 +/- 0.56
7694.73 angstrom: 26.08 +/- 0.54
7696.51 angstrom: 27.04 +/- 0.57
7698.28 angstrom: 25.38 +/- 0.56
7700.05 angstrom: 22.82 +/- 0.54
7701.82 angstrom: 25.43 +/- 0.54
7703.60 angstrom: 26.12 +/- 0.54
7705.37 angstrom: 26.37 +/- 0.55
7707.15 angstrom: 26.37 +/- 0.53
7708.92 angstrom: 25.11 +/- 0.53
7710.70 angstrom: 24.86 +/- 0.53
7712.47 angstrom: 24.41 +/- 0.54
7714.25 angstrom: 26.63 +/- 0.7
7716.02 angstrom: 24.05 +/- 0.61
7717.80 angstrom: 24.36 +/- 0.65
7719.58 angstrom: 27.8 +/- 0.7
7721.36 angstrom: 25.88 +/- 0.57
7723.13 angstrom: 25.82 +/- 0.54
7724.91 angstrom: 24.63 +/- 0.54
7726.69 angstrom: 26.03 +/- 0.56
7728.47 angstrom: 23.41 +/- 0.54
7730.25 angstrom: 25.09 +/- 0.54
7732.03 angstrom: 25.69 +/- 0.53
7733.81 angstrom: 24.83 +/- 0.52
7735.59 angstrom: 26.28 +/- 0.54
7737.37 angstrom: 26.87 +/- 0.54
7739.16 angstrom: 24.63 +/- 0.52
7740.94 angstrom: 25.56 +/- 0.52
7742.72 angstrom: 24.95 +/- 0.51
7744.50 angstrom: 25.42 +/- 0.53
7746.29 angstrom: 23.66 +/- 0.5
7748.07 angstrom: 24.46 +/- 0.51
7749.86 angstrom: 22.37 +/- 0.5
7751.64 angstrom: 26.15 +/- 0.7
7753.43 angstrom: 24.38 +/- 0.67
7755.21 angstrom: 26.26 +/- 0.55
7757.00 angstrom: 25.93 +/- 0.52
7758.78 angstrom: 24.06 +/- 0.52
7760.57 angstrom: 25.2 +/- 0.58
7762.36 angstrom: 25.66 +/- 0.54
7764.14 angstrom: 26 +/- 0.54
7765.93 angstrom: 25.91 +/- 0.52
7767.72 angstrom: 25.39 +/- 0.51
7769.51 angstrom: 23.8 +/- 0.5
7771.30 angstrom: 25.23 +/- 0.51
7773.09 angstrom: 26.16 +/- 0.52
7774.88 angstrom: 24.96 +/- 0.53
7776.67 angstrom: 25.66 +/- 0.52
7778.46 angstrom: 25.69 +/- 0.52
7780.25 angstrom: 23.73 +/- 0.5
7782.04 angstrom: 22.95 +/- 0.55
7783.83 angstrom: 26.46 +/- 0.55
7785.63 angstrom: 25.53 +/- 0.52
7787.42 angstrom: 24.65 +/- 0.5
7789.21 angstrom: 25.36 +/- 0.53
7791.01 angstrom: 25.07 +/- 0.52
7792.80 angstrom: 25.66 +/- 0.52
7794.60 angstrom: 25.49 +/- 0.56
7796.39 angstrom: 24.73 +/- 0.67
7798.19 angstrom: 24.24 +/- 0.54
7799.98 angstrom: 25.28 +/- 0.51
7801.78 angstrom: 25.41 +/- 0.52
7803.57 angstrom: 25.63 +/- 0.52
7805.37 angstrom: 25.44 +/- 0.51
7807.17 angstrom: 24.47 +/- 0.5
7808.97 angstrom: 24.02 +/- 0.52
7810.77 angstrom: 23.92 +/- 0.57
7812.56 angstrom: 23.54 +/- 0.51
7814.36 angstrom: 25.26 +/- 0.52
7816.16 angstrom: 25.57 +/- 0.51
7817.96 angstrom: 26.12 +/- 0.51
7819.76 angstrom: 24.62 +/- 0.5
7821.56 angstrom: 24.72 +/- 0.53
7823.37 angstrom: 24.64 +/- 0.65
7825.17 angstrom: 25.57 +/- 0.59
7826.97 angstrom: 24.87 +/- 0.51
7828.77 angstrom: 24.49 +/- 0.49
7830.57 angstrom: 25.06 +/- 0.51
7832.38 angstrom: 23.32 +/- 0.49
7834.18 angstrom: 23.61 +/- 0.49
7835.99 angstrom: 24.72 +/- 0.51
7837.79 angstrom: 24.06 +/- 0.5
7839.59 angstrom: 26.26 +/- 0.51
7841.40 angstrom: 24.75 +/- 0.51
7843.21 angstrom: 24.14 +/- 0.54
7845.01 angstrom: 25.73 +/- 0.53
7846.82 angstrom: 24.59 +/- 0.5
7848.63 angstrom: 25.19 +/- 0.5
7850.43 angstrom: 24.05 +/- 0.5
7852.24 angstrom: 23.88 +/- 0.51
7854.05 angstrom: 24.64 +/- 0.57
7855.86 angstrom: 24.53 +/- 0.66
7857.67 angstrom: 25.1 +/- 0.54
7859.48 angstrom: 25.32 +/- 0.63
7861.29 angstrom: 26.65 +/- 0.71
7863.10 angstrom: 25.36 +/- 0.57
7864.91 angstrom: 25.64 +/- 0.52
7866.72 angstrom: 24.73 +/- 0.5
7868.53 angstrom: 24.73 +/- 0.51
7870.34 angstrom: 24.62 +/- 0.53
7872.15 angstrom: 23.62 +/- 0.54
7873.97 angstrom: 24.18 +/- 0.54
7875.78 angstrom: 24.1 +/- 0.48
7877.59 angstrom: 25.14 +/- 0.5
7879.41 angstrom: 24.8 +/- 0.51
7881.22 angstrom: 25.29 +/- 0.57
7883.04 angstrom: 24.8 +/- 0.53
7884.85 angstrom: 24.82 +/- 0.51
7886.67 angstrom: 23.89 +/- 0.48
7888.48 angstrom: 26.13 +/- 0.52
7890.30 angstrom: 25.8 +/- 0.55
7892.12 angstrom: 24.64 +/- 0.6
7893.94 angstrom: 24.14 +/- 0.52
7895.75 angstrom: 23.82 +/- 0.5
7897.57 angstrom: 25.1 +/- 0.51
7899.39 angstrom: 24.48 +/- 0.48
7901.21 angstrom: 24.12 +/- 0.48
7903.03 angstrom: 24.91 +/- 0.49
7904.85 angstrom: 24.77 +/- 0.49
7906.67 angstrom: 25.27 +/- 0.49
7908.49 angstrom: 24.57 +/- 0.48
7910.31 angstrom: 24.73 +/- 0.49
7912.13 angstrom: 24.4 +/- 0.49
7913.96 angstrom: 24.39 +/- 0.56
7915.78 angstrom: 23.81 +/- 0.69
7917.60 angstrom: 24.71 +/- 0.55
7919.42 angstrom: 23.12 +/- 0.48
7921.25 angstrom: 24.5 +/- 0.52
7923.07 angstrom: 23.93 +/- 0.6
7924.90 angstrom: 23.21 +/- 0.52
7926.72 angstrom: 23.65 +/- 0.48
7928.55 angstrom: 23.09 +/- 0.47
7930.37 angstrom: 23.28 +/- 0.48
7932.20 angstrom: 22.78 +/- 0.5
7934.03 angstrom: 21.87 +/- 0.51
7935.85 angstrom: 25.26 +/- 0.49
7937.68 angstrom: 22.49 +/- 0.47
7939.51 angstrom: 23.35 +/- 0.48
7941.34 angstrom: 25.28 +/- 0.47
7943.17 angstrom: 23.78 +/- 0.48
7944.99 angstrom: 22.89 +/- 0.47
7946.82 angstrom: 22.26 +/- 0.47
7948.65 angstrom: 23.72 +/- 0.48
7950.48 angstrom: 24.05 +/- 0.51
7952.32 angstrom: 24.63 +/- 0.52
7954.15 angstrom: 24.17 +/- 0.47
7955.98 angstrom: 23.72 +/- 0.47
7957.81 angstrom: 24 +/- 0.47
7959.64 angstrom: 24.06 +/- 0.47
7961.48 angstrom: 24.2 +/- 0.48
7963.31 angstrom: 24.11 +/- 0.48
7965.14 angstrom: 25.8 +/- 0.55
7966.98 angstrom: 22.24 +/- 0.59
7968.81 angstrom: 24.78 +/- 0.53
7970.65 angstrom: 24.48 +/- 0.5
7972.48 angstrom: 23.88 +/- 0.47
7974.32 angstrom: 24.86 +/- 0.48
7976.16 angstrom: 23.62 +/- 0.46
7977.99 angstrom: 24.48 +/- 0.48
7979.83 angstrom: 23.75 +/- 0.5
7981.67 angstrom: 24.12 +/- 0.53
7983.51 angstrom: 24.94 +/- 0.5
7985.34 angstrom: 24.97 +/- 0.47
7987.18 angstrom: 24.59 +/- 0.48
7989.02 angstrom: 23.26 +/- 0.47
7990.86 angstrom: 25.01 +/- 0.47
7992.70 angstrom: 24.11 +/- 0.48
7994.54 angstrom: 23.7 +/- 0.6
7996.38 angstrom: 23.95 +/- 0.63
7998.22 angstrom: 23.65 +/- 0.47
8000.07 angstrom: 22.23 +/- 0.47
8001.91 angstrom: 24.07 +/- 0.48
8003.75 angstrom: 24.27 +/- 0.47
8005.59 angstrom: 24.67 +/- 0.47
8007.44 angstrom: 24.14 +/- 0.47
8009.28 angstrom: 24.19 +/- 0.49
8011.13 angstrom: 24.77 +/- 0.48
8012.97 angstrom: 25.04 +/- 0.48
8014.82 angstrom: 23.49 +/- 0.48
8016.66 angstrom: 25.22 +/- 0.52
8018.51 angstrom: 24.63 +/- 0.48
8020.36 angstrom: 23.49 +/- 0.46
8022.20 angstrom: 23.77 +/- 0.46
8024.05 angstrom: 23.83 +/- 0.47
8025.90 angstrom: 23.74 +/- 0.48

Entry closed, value 7782.04 angstrom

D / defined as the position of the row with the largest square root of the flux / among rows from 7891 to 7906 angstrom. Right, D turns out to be 7897.57 angstrom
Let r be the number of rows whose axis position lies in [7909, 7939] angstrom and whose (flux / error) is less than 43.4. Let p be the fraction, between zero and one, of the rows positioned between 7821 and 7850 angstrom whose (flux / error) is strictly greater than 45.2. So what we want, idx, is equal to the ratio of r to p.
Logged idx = 3.7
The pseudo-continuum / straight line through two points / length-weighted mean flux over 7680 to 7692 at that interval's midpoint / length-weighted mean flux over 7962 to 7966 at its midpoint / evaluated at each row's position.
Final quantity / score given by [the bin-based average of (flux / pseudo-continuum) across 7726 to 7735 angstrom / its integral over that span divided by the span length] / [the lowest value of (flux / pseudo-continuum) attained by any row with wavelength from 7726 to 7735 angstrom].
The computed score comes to 1.07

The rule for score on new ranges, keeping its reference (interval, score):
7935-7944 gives 1.07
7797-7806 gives 1.04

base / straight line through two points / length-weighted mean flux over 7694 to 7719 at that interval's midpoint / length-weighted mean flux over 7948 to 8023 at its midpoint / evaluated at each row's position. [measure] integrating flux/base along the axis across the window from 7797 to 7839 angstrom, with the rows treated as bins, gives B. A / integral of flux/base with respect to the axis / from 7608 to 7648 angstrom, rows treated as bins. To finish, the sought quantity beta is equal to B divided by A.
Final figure 1.03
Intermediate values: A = 40.4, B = 41.73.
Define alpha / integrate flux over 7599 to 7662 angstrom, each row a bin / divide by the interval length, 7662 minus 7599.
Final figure 25.4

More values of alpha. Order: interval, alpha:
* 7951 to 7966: 24.3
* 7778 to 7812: 24.9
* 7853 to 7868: 25.2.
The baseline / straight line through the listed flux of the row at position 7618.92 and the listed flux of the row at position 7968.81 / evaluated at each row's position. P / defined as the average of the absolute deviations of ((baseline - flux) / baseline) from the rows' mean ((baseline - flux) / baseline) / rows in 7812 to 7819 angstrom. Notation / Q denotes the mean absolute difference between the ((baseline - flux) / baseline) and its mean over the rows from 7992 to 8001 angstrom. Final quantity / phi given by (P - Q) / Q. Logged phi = 0.50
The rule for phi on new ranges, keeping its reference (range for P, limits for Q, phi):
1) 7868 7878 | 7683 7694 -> -0.52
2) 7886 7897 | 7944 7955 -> 0.14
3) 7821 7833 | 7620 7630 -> -0.52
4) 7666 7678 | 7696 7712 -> 0.54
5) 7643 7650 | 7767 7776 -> 0.16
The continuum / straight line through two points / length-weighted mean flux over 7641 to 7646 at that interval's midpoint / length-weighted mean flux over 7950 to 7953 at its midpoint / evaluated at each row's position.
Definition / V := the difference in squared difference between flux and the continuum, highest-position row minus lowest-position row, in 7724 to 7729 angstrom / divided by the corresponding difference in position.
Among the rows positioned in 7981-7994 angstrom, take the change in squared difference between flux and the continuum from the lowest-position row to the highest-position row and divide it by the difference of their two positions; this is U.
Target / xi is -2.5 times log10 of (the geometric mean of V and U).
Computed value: 3.5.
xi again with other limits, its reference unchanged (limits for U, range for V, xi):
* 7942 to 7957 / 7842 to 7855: 4.6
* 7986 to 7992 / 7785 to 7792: 2.7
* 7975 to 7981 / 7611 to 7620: 3.9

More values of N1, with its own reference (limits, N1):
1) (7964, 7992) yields 7966.98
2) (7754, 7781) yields 7780.25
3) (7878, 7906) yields 7895.75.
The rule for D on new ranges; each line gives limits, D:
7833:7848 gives 7839.59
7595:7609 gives 7599.65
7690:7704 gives 7696.51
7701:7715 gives 7714.25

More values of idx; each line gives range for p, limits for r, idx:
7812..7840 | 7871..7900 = 1.1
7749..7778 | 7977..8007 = 2.7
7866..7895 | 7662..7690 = 6.7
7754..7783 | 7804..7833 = 3.4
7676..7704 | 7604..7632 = 23.3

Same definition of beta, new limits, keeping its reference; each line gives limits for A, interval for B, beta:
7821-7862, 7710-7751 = 1.00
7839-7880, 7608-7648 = 0.98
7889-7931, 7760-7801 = 0.99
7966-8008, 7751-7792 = 0.98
